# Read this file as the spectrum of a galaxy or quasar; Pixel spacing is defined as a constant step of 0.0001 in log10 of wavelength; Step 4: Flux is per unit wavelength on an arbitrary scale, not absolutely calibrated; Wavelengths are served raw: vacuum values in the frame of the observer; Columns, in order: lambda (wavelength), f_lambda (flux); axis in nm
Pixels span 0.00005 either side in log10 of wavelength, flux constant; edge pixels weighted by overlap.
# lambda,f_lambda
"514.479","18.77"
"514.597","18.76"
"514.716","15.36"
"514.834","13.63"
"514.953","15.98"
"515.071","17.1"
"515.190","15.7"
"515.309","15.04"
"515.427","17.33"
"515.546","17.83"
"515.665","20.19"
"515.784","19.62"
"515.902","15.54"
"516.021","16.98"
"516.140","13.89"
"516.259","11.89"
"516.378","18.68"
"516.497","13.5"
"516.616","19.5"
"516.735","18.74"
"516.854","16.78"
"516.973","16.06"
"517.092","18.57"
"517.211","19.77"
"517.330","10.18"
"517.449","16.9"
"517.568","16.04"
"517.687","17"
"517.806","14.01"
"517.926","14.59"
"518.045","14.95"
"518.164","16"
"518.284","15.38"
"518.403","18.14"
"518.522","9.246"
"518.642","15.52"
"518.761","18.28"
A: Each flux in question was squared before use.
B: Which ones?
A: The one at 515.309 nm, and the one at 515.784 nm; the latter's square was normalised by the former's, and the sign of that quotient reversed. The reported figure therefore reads -1.70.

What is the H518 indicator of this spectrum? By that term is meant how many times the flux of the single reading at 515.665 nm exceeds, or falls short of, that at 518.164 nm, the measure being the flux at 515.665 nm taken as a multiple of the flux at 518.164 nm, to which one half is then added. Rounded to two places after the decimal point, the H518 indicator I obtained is 1.76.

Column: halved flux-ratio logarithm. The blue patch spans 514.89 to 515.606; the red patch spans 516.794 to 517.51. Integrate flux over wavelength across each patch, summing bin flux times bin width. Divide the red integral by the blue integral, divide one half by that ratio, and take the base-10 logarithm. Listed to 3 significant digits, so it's -0.299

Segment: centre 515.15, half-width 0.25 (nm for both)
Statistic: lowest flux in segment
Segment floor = 15.04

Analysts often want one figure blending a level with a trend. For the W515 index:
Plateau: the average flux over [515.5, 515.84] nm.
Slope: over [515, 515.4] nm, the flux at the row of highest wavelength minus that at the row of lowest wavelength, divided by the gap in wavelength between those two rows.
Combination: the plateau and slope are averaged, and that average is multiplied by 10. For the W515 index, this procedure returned 53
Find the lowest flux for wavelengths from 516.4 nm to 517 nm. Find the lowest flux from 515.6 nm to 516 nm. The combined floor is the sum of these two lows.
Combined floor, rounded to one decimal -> 29.0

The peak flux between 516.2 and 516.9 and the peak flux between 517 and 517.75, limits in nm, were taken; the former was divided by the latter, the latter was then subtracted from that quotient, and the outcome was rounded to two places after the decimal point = -18.78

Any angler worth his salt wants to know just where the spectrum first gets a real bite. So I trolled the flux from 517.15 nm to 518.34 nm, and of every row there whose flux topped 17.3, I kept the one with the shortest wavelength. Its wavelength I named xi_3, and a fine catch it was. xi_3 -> 517.211 nm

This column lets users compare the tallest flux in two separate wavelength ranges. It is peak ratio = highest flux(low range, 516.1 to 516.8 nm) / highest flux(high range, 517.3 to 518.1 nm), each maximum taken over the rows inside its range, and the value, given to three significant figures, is 1.15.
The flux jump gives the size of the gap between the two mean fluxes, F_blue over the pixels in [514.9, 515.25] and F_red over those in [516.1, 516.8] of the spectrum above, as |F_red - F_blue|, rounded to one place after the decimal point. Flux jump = 0.2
